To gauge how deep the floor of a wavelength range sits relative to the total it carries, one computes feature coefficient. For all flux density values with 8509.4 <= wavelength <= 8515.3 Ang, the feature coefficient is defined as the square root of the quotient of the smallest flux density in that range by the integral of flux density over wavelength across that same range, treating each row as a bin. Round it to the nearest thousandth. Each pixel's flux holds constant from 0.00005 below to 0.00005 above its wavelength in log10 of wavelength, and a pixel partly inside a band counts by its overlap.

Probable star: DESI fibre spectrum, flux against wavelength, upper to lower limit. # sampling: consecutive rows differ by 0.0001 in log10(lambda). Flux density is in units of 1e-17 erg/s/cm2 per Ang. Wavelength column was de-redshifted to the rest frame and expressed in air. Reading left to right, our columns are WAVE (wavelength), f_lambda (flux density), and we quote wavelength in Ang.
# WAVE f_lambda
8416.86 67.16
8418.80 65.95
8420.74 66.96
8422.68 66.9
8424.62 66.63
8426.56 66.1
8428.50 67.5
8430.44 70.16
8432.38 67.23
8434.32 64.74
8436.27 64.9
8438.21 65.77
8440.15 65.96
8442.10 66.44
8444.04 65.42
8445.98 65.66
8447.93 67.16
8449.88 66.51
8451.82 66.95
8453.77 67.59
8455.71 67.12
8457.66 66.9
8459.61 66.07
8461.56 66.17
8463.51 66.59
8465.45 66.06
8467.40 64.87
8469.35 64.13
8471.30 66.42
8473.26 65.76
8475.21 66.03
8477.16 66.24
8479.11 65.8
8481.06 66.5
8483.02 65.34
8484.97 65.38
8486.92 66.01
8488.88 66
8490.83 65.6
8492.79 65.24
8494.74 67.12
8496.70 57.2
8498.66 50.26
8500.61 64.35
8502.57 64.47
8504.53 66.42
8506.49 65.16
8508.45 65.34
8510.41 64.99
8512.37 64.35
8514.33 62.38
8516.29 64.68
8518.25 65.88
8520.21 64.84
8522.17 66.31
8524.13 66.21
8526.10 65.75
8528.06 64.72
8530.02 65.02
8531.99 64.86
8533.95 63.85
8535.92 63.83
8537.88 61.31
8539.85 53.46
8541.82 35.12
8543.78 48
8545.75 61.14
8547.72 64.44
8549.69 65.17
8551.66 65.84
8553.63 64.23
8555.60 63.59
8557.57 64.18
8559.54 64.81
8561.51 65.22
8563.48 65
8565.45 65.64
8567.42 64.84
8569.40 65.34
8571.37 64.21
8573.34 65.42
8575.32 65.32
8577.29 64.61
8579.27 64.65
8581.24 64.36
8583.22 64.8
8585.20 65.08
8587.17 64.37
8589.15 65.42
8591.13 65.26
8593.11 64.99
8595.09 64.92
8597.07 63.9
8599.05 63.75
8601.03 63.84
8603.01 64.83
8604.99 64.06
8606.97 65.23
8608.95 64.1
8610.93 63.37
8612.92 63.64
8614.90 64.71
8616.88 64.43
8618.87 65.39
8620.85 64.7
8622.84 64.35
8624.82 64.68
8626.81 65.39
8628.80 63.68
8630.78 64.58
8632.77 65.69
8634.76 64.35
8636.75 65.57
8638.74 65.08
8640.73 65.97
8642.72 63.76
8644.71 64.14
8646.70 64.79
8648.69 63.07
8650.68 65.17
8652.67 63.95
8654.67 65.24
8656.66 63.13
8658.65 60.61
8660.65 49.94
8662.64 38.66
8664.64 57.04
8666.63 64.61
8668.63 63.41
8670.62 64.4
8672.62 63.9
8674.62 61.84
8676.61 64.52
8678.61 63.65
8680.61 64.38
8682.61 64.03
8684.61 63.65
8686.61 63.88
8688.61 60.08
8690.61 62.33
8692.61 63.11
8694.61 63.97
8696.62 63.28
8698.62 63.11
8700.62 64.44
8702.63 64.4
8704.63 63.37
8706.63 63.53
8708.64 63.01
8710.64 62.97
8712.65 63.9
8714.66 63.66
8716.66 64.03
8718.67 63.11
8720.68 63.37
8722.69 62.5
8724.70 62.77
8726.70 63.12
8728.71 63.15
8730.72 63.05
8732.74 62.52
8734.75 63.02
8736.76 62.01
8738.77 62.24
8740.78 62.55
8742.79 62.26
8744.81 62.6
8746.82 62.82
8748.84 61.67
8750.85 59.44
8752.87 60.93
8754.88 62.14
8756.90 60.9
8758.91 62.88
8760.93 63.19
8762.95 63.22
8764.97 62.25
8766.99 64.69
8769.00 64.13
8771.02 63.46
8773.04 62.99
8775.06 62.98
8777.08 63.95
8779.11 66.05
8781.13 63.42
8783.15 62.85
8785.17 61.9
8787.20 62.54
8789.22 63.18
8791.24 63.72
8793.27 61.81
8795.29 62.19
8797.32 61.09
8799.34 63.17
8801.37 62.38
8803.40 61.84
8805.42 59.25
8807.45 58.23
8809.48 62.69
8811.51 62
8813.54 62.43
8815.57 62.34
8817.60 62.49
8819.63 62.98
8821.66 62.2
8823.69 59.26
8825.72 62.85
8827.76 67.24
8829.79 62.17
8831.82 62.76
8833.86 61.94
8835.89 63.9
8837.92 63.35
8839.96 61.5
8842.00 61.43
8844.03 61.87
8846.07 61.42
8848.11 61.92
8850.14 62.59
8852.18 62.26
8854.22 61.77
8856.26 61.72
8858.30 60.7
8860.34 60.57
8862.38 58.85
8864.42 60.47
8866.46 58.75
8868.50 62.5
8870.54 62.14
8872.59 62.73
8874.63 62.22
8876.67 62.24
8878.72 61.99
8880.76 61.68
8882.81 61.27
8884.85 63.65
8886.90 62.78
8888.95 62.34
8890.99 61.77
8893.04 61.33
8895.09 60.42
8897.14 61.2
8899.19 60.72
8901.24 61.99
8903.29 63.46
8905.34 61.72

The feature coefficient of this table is 0.407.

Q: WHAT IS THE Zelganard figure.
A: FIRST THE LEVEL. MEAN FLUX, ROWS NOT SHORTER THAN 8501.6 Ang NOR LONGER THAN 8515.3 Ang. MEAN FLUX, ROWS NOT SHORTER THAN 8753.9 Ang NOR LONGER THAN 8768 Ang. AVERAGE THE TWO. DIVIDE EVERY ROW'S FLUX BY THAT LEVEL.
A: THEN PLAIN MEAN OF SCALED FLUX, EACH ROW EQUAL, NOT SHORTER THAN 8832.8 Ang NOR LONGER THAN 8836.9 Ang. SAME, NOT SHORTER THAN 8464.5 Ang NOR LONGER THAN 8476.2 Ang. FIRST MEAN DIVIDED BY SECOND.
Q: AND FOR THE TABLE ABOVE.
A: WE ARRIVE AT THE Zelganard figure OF 0.960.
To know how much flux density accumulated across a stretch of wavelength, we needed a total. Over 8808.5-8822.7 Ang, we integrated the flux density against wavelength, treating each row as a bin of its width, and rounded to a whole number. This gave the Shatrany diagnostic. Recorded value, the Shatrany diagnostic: 887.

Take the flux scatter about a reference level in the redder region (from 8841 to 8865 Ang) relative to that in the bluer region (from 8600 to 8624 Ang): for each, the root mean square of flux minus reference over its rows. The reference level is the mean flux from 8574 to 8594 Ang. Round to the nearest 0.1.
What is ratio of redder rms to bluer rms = 4.8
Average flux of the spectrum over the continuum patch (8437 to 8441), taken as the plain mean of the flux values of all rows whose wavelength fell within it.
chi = 66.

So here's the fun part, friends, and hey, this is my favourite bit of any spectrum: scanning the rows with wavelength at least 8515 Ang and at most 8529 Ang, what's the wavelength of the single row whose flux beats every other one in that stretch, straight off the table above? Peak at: 8522.17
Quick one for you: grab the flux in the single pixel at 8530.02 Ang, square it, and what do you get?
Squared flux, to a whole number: 4228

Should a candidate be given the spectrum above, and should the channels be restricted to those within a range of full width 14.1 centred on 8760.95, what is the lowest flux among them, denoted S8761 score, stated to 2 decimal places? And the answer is 60.90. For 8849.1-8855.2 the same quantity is 61.77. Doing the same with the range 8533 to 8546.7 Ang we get 35.12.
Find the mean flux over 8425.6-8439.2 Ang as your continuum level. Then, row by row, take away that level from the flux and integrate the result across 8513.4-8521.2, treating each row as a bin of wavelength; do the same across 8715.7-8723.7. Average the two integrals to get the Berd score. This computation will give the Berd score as -22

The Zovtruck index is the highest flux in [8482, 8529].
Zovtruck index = 67.12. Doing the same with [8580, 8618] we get 65.42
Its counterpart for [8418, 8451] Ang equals 70.16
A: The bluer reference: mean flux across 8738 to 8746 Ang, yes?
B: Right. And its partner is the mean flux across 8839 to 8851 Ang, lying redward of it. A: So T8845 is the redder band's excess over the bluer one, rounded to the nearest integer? -1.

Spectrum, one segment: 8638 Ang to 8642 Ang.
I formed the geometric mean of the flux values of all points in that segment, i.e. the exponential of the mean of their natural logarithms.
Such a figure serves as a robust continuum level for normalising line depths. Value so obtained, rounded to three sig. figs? 65.5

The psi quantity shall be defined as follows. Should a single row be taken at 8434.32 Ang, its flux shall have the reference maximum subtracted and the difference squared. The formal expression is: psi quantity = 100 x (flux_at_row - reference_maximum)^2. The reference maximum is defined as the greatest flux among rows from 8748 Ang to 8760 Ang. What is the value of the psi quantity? 346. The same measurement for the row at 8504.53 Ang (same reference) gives 1253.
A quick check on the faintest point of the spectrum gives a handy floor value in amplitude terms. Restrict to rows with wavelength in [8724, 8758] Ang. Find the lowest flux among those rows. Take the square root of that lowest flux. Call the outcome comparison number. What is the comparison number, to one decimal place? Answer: 7.7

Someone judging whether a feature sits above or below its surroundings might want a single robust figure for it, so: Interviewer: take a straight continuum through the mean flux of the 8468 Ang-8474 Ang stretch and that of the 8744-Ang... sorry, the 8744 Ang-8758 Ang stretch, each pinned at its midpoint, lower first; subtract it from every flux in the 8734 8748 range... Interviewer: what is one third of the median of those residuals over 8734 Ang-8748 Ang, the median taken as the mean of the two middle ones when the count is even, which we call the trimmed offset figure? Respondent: 0.30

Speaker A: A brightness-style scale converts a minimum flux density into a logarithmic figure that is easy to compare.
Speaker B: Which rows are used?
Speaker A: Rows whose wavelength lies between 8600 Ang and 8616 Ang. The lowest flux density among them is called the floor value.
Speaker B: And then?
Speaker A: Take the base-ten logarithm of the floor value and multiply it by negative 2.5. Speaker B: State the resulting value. -4.50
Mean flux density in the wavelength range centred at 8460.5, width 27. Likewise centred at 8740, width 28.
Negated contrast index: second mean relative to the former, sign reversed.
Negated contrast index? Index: -0.94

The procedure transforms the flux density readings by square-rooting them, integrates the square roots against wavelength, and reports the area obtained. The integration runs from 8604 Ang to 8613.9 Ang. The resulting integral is 79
